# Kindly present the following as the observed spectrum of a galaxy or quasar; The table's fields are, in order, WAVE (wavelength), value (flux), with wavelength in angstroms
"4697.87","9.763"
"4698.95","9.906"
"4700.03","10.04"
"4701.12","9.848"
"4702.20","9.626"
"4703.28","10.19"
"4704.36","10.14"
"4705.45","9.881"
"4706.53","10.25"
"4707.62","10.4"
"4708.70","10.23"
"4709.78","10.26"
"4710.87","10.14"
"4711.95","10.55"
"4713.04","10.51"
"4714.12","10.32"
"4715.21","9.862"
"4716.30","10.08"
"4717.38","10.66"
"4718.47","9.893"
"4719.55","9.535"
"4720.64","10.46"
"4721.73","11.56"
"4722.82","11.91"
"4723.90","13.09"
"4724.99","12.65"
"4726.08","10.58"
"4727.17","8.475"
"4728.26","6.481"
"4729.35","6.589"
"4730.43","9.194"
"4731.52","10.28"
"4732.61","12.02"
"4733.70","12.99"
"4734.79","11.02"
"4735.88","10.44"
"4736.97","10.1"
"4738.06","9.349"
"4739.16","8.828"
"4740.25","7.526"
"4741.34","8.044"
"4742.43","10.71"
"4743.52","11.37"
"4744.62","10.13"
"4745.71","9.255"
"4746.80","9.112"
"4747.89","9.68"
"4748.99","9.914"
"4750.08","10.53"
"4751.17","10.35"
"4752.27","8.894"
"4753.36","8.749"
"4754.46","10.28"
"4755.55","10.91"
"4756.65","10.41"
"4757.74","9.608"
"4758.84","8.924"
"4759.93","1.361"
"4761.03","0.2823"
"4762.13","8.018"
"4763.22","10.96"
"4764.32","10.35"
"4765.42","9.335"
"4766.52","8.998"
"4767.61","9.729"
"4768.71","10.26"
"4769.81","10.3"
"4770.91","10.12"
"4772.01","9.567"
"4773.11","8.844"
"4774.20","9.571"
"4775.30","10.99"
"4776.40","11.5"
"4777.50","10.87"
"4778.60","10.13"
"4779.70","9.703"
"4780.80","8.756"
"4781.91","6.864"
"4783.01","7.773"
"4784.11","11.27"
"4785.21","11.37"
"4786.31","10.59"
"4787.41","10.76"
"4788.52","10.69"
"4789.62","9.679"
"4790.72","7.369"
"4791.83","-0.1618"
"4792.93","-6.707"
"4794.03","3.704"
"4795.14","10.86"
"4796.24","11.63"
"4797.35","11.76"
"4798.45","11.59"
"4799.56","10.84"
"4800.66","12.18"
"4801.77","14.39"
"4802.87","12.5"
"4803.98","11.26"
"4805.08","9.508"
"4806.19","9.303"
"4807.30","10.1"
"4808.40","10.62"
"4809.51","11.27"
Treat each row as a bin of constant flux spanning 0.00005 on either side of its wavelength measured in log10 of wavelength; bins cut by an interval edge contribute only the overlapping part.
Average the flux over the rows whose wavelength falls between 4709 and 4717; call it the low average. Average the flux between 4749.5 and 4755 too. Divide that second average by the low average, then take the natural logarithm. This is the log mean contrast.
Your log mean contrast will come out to -0.05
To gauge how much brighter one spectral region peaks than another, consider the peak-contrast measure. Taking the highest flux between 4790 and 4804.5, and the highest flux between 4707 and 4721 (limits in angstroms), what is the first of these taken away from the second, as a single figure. -3.7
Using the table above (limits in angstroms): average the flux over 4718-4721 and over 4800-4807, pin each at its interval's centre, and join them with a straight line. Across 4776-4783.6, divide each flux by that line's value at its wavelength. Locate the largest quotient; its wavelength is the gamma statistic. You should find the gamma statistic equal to 4776.40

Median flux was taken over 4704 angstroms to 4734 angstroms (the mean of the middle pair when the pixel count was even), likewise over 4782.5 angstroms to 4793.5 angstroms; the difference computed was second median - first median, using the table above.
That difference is -0.14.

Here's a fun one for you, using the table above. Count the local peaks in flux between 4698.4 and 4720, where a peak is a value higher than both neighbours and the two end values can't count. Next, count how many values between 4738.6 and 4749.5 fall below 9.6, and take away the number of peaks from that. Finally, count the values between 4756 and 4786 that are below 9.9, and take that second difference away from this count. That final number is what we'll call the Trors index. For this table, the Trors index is 16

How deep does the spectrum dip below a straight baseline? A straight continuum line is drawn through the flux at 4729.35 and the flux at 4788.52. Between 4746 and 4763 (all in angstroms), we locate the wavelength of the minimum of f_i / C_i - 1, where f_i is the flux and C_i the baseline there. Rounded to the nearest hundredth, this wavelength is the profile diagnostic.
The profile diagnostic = 4761.03 angstroms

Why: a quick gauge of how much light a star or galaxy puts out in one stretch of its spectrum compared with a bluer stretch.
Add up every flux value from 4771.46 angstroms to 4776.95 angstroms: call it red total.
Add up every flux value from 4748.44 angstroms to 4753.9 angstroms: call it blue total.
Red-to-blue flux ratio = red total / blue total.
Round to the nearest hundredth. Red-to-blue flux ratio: 1.04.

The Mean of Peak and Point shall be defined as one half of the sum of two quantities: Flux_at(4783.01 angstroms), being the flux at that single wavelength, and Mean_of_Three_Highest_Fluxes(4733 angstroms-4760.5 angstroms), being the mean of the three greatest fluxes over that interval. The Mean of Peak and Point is 9.8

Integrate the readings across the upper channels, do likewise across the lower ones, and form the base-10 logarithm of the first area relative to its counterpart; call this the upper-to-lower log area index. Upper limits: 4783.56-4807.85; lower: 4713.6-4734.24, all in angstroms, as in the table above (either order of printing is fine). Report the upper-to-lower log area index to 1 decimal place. 0.0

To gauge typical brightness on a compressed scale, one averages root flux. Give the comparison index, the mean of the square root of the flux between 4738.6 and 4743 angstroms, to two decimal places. 2.96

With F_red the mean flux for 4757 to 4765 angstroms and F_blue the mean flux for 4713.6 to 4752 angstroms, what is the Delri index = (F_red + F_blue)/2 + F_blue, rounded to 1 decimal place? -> 18.7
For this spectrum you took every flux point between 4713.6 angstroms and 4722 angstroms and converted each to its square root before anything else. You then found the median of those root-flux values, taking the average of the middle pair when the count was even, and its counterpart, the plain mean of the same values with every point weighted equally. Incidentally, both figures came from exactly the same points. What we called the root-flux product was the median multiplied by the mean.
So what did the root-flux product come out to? 10.2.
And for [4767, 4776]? 9.9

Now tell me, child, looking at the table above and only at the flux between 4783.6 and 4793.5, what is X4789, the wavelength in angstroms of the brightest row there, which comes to 4785.21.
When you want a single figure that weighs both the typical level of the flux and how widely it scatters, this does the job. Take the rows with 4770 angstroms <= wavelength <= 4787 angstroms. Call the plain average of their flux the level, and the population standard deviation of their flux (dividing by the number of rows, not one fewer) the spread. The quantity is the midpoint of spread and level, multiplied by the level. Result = 55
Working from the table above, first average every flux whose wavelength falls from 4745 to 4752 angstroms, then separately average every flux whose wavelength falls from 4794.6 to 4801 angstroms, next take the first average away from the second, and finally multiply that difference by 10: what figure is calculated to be 17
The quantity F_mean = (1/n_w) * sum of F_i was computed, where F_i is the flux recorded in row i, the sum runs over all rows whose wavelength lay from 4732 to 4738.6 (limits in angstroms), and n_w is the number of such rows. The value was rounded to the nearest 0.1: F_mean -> 11.0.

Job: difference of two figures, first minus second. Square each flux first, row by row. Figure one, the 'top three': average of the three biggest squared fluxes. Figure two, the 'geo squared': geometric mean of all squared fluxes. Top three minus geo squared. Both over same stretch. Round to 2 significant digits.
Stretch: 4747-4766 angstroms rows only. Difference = 67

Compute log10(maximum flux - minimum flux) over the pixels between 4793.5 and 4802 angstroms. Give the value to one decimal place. 1.0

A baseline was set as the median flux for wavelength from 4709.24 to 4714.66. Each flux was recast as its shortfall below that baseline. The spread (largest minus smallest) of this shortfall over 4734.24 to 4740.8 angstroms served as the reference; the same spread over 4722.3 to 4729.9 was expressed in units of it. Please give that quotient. 1.9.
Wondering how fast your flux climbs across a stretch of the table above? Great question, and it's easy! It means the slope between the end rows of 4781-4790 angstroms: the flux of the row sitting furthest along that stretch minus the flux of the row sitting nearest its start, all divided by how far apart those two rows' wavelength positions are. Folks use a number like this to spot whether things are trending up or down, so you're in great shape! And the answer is 0.37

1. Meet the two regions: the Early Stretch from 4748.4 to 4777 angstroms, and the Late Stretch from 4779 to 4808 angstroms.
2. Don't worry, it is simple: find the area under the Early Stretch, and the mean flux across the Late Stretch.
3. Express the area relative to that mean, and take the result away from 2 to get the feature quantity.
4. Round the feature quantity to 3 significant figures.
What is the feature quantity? -26.7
